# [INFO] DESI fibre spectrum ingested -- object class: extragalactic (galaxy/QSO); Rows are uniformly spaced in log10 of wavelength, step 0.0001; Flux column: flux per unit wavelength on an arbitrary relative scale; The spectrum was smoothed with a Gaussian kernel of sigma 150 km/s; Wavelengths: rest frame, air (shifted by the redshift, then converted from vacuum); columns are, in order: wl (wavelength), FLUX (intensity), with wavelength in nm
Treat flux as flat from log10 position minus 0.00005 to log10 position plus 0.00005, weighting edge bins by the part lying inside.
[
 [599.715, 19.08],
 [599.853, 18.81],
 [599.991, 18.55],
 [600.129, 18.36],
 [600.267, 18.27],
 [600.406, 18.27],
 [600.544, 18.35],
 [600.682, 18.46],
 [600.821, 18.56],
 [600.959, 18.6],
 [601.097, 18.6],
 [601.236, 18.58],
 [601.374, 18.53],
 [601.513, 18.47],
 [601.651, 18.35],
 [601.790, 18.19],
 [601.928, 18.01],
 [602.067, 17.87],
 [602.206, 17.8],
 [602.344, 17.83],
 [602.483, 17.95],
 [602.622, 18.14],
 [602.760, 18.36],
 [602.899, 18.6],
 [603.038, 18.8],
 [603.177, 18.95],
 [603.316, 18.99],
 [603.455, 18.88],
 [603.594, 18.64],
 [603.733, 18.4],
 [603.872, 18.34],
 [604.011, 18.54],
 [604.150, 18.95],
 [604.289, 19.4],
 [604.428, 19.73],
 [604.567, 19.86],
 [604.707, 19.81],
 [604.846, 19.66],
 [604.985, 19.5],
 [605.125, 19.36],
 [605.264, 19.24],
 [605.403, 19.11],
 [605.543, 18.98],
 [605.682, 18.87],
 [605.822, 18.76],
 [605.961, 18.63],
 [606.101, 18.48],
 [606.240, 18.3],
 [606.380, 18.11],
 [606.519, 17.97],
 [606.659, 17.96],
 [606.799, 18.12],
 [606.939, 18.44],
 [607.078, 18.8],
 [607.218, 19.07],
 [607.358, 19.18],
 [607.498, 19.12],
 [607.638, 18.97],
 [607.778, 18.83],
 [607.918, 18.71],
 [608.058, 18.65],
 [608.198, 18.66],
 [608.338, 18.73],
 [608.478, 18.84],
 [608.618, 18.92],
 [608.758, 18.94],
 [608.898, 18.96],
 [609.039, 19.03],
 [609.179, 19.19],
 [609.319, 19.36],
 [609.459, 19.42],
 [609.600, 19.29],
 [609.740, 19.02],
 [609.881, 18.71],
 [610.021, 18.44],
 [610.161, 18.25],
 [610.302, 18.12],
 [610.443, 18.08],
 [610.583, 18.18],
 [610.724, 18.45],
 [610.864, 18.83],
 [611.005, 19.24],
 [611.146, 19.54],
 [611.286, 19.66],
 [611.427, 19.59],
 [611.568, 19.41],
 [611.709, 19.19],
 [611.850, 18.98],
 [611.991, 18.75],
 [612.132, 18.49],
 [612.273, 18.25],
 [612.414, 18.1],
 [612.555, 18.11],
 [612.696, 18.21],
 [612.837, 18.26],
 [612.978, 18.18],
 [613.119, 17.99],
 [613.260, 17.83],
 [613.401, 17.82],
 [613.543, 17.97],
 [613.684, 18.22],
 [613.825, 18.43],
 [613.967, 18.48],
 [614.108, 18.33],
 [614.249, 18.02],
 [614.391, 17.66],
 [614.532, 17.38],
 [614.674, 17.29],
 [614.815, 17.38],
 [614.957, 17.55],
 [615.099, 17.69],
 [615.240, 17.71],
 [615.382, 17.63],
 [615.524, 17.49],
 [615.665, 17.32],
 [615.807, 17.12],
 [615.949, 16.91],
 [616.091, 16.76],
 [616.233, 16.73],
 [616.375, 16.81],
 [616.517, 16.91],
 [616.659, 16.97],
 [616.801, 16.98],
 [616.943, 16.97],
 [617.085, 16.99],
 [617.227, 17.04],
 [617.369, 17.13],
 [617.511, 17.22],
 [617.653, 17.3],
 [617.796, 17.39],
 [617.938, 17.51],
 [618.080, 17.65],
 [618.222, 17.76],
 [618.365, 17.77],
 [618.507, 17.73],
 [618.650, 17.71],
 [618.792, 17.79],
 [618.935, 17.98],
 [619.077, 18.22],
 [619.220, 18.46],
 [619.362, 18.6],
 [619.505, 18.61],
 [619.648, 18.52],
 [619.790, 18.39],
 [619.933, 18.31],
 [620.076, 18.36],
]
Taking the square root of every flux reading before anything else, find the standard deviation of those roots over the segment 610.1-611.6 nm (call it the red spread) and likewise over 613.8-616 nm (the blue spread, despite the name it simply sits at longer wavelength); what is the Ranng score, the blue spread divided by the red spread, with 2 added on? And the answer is 2.7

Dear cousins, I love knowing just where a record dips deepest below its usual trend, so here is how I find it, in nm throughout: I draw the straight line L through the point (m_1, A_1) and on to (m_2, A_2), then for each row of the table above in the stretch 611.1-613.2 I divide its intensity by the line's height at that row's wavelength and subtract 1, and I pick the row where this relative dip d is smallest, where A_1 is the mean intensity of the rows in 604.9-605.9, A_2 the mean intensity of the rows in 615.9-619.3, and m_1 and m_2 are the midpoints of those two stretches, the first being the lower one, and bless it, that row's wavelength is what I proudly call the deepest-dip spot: 613.119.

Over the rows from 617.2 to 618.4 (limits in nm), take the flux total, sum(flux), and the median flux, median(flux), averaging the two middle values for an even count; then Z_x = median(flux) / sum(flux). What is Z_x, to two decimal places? 0.11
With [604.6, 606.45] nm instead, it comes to 0.08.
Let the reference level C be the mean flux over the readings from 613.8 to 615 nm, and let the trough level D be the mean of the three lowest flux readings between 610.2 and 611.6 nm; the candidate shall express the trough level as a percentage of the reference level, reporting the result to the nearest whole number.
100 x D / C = 102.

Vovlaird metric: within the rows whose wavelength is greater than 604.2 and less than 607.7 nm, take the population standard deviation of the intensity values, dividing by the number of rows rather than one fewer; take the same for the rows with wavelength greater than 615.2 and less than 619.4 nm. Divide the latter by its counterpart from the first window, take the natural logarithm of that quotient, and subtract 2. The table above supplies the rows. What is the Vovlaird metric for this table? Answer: -2.15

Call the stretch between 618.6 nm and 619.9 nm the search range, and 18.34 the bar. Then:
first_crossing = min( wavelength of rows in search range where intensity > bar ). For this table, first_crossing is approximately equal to 619.220 nm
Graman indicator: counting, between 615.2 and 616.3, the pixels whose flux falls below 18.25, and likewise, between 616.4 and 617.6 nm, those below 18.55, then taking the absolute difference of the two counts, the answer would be 0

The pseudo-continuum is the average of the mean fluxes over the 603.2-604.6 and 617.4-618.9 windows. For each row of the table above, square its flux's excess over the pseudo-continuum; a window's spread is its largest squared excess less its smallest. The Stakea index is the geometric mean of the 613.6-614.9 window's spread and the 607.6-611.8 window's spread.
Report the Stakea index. 1.4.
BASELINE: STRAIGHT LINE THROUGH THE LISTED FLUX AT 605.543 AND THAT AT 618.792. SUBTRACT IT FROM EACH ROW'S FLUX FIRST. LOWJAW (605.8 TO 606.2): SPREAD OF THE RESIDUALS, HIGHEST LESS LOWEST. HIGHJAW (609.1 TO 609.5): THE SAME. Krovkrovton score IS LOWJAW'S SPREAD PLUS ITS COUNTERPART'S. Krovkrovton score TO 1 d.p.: 0.5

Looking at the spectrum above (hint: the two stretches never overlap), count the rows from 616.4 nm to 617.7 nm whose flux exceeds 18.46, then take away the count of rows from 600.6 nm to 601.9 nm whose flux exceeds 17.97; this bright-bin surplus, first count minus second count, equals -9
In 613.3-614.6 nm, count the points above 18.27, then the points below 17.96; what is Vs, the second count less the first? 0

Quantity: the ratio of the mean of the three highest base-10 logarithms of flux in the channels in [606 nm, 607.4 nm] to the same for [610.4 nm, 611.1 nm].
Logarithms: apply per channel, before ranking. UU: 1.00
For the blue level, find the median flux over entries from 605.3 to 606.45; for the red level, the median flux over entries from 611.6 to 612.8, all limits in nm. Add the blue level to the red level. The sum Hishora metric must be 37.1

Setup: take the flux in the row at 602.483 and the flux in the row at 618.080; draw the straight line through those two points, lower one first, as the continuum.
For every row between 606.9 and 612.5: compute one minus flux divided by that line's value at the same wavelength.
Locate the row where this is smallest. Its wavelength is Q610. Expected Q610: 611.286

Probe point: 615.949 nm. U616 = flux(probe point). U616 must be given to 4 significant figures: 16.91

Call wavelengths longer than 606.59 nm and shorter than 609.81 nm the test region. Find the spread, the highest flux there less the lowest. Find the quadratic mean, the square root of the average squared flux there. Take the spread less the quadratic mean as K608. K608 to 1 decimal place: -17.4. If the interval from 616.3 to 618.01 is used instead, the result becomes -16.4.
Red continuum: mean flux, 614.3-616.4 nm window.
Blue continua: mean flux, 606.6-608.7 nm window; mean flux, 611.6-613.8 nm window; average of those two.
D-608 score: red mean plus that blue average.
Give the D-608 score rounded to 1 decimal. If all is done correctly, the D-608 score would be 35.8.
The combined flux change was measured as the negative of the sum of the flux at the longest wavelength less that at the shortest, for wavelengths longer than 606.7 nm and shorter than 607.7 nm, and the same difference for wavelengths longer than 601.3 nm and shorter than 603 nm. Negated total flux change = -0.9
